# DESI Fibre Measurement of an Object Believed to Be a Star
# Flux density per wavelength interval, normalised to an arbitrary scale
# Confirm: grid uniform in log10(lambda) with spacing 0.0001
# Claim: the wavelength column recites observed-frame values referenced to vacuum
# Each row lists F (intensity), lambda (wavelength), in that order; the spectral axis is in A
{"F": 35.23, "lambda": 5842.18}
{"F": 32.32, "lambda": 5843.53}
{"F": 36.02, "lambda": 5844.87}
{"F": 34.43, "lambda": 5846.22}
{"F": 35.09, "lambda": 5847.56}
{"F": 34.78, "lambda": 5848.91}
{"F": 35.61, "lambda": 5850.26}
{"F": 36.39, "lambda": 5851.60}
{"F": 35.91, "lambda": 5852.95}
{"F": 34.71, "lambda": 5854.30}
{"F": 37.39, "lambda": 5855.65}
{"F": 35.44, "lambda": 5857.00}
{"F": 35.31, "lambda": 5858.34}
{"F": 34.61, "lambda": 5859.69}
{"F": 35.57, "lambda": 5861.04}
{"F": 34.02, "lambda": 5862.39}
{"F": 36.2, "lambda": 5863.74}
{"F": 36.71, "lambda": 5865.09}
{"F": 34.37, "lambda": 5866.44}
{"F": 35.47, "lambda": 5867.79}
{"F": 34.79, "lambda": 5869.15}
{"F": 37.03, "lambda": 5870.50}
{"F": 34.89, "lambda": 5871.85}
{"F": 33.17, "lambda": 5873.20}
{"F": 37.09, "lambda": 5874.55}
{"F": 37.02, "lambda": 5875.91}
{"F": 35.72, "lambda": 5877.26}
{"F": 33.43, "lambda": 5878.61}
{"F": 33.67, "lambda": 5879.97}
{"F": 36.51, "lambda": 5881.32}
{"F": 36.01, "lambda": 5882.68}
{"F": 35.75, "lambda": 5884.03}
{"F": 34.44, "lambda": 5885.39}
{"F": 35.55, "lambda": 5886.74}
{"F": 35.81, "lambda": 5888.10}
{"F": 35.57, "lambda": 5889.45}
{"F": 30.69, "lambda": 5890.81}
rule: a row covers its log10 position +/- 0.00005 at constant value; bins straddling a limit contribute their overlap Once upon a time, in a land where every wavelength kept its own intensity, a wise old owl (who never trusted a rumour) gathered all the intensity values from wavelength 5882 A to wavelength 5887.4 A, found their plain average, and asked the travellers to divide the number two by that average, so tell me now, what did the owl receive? 0.0564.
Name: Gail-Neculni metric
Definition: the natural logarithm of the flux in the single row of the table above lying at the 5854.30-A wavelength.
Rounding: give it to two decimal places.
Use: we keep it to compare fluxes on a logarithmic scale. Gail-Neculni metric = 3.55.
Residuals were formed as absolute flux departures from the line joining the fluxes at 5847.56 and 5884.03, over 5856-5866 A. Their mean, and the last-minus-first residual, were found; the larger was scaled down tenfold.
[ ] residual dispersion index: 0.112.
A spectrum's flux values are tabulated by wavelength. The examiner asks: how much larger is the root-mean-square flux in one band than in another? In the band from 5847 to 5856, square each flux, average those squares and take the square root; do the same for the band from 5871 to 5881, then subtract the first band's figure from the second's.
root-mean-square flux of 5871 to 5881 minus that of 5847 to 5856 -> -0.7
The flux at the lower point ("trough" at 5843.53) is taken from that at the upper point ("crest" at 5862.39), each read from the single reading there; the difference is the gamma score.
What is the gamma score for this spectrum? 1.7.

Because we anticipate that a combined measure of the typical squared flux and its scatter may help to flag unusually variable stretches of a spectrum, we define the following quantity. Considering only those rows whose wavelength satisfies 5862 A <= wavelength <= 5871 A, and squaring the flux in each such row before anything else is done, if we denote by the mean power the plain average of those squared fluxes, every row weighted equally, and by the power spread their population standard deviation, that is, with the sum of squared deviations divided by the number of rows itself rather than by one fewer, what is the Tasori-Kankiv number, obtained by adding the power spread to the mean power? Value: 1340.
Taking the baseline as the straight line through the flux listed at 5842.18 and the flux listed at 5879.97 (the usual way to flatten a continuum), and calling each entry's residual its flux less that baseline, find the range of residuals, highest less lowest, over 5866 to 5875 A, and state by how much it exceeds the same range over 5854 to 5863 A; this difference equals 0.88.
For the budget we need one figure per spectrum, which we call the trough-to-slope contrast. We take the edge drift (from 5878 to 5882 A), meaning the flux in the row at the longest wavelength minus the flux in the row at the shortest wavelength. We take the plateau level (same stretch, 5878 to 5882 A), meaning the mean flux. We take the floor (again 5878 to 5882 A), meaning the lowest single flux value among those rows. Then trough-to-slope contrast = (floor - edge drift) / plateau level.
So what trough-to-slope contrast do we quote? 0.88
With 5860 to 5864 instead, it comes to 0.95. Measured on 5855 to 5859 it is 1.04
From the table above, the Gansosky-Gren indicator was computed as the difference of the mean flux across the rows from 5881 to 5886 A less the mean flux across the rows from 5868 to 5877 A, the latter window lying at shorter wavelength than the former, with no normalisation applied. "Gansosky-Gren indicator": 0.0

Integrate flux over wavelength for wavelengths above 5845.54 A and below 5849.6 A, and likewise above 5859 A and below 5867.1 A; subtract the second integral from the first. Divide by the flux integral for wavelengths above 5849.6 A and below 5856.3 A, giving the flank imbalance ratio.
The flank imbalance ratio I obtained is -0.60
